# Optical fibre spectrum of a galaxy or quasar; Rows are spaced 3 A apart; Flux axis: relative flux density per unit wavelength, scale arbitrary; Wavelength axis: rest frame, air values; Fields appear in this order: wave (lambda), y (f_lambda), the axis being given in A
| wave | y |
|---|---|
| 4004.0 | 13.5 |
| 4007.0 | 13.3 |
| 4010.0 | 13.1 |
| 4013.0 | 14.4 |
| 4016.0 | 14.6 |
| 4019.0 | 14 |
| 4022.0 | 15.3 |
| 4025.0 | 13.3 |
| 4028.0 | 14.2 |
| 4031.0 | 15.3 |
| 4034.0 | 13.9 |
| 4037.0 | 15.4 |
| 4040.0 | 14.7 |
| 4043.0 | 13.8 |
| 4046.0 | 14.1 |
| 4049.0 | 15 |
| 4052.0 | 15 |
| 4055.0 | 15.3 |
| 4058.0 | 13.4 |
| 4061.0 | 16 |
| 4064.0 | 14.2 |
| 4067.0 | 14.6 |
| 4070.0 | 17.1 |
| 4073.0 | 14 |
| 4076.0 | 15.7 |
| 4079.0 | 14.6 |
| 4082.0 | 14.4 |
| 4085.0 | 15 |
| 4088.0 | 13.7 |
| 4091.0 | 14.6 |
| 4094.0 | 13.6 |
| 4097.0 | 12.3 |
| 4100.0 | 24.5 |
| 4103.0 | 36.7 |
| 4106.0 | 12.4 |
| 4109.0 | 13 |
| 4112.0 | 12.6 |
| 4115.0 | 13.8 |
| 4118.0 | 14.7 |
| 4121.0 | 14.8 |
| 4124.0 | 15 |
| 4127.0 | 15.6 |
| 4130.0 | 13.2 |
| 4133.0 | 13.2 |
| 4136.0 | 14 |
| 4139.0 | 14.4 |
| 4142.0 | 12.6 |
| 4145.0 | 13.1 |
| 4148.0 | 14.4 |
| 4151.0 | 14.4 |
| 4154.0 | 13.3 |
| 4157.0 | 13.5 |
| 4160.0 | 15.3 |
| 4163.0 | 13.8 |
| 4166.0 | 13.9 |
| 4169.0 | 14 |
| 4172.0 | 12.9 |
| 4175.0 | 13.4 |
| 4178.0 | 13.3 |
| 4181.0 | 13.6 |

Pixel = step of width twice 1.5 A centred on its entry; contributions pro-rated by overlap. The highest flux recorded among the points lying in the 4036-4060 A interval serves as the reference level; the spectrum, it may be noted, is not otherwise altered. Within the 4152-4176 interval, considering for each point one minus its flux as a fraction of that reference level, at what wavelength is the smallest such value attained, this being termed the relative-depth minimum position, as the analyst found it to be 4160.0 A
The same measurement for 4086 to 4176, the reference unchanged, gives 4103.0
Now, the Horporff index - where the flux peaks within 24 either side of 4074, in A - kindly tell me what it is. 4070.0 A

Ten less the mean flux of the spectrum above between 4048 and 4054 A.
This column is -5.0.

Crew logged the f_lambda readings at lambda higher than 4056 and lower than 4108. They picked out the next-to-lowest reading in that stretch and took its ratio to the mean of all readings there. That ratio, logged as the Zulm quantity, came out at 0.76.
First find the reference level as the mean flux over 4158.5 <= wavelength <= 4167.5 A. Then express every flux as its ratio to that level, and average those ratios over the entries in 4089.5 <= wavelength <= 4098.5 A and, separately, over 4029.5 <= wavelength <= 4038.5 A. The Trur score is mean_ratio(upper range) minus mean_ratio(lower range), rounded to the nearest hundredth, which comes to -0.10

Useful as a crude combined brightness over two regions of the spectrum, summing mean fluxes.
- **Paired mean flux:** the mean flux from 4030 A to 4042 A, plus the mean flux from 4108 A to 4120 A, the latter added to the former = 28.4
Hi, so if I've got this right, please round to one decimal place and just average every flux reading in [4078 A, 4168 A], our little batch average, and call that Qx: 15.0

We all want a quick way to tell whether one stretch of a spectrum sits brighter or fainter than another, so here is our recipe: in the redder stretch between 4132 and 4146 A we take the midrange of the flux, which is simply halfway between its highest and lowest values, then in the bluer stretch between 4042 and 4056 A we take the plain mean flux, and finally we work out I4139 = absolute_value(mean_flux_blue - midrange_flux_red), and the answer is 1.1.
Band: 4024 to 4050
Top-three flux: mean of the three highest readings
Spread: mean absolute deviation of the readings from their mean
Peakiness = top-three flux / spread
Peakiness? 25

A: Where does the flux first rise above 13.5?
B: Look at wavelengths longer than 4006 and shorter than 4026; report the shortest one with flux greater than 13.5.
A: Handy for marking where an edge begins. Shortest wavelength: 4013.0 A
